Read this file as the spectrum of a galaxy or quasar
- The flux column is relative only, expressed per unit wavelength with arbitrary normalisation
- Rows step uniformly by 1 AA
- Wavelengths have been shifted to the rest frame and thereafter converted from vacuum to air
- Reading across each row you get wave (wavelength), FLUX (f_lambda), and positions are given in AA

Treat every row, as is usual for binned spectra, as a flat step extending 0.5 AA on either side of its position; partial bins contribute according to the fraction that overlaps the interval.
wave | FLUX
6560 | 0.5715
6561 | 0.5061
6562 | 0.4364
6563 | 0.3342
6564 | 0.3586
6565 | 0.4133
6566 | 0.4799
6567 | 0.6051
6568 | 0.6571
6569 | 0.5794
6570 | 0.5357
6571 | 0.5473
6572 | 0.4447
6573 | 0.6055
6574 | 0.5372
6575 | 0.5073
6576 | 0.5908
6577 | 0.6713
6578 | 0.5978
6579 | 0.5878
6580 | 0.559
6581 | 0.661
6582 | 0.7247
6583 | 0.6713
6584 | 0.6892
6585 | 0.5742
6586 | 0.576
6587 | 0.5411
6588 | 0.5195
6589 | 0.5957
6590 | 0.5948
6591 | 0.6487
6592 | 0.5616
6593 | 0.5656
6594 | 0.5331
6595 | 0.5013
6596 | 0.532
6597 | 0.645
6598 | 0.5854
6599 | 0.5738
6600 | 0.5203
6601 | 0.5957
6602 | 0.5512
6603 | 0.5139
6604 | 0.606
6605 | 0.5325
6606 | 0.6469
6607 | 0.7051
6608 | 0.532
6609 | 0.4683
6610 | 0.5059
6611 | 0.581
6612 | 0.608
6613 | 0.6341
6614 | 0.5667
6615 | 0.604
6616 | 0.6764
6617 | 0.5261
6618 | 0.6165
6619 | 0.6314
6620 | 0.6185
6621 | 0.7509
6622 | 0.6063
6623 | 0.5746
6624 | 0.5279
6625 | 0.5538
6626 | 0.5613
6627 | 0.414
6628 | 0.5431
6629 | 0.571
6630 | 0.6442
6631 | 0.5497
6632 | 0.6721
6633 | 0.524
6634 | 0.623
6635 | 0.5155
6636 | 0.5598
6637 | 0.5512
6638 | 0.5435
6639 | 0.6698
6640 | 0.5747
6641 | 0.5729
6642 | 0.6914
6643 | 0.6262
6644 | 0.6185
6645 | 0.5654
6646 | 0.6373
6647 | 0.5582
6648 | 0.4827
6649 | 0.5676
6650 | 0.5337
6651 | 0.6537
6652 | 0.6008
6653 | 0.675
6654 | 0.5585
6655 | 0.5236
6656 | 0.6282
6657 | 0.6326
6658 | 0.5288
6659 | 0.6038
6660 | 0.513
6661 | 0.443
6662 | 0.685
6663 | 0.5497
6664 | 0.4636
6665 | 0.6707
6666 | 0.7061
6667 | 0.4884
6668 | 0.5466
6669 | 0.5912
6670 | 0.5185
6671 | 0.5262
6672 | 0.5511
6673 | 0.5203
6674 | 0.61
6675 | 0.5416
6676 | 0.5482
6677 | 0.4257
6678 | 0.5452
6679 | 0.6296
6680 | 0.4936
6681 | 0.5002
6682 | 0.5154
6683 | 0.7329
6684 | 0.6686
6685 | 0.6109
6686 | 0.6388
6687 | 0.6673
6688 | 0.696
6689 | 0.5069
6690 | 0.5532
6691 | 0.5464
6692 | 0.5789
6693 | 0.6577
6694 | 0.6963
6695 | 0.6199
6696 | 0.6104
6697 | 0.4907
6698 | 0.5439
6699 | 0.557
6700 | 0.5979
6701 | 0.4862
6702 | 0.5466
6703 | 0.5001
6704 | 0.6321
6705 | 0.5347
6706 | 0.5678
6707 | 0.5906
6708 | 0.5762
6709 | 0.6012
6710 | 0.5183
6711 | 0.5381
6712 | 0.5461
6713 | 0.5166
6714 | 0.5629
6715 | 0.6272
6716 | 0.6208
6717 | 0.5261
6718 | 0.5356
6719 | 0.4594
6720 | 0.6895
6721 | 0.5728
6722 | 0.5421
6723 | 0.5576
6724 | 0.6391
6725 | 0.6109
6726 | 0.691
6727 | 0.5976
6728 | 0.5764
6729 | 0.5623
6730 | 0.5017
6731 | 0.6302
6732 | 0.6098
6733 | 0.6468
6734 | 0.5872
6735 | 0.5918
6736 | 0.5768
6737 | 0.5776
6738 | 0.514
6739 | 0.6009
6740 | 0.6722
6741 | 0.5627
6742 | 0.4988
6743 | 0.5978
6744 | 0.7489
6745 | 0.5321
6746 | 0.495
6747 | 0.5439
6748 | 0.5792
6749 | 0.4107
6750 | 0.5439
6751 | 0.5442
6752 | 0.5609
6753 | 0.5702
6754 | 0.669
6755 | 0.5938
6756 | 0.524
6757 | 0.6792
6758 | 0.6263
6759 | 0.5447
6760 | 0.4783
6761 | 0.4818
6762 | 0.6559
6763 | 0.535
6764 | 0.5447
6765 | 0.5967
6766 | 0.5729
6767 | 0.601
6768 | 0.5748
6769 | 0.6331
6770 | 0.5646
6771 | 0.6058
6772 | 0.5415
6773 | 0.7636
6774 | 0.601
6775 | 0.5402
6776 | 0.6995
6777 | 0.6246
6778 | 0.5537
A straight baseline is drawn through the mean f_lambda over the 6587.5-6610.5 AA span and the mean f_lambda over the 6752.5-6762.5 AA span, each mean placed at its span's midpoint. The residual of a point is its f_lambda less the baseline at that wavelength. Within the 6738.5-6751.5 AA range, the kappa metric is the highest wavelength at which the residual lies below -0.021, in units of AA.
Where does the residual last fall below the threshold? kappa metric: 6751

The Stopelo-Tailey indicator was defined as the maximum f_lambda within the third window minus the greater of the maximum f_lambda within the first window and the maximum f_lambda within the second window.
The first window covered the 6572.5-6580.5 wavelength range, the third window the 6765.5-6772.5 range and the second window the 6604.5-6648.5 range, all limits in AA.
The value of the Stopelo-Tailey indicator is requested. -0.12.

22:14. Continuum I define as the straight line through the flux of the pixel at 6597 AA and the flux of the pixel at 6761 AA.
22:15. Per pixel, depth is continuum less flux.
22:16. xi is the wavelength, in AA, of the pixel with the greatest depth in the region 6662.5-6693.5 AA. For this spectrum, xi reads 6677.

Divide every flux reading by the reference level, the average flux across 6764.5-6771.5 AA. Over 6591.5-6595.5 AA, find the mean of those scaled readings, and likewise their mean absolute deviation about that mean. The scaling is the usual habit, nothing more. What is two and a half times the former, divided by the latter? 58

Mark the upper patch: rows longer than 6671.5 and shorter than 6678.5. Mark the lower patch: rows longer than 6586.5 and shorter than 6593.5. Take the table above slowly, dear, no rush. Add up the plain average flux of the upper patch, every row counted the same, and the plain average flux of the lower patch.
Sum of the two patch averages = 1.11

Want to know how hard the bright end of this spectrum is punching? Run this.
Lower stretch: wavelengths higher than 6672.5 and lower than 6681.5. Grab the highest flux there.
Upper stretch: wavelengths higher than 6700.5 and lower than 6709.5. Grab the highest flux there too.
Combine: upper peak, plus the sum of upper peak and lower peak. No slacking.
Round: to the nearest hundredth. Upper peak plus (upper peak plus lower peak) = 1.89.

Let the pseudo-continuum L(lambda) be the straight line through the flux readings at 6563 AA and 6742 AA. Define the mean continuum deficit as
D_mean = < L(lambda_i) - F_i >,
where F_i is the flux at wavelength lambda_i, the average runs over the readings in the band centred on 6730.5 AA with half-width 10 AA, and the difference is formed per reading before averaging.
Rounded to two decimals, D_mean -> -0.10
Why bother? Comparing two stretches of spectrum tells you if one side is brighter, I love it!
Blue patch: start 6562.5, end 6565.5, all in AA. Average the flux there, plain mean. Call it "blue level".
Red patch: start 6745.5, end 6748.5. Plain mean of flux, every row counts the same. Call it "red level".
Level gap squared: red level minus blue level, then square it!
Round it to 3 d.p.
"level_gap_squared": 0.029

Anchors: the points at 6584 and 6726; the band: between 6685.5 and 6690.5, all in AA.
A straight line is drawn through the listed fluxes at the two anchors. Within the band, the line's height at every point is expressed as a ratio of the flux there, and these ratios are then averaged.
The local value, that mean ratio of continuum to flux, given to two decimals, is 1.14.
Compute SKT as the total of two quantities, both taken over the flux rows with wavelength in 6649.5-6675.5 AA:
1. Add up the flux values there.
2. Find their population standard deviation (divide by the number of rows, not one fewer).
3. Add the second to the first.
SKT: 14.9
